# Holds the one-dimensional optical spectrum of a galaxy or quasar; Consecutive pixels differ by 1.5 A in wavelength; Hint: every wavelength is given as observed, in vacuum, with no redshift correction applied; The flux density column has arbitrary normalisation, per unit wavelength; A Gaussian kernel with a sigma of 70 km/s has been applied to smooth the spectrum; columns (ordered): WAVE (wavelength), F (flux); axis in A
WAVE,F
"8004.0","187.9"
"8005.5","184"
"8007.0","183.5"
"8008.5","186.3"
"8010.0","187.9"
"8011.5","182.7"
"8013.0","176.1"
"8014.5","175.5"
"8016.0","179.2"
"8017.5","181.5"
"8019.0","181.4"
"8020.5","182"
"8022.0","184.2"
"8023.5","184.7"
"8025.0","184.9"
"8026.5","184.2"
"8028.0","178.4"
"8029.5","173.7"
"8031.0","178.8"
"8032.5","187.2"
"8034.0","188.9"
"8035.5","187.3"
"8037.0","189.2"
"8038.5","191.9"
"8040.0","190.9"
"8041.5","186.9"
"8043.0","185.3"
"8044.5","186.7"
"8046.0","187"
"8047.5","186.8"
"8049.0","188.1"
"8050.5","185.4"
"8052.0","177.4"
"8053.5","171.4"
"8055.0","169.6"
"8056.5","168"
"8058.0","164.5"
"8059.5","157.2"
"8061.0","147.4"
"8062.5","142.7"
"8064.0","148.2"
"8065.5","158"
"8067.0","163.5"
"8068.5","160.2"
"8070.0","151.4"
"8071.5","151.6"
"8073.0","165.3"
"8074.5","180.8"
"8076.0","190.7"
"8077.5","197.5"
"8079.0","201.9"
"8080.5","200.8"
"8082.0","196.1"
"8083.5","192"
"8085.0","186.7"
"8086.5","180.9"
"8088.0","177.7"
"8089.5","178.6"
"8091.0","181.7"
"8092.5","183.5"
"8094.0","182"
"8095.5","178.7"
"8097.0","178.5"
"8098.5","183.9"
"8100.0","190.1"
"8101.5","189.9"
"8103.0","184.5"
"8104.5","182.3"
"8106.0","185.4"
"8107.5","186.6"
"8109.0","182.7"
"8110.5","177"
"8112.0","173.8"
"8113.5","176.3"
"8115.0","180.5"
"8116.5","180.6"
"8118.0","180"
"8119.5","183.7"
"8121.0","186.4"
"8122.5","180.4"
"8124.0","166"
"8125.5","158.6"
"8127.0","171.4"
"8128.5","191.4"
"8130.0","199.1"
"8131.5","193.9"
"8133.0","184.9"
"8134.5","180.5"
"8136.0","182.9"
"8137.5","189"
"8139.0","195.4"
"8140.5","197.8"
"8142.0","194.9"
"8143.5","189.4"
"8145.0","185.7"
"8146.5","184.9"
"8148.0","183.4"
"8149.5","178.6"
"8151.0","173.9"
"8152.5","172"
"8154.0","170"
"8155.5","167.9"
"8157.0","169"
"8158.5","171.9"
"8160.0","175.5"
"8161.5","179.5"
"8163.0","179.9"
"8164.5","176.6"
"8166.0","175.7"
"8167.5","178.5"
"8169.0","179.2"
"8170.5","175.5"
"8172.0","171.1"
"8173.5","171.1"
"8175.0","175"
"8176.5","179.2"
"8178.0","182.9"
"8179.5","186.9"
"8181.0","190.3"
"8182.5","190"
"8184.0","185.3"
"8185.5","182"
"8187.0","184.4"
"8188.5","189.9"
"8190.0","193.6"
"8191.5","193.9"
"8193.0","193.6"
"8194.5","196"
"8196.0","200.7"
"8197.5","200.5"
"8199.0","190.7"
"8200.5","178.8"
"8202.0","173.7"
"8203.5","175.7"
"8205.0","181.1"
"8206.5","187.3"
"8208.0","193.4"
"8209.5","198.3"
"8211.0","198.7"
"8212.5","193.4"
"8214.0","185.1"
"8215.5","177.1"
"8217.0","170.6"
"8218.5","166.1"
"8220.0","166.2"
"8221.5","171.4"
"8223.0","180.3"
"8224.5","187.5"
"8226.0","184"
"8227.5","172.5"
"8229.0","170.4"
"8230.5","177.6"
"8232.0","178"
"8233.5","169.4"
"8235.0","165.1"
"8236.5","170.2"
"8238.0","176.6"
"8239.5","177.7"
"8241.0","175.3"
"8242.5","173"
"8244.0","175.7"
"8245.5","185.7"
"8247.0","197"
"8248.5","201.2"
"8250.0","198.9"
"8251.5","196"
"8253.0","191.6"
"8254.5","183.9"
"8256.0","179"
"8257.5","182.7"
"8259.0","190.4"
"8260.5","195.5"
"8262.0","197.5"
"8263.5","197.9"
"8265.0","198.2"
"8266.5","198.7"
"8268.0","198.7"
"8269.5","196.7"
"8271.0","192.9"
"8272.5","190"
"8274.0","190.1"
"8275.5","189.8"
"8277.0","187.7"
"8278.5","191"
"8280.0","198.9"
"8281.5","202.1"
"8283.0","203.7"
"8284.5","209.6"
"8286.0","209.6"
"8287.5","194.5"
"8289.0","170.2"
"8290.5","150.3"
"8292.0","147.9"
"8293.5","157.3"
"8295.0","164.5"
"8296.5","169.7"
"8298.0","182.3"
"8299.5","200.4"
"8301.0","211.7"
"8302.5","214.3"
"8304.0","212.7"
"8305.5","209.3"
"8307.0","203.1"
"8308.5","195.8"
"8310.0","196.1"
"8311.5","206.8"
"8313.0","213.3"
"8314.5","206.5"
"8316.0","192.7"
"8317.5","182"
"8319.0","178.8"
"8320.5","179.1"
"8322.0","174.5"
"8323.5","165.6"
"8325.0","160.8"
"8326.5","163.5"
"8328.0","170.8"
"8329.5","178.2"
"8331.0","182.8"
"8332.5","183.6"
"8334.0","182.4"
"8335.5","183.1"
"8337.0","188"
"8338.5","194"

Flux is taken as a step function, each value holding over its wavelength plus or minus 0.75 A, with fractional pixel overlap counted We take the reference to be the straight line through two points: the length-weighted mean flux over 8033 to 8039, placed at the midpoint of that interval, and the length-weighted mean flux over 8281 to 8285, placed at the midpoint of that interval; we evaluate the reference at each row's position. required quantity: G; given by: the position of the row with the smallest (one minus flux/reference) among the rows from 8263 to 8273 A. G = 8266.5 A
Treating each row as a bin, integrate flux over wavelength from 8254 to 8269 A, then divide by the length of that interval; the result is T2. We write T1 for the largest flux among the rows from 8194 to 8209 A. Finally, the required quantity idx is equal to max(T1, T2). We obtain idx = 201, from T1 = 200.7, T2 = 192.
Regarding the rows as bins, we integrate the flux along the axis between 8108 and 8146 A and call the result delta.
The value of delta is 6966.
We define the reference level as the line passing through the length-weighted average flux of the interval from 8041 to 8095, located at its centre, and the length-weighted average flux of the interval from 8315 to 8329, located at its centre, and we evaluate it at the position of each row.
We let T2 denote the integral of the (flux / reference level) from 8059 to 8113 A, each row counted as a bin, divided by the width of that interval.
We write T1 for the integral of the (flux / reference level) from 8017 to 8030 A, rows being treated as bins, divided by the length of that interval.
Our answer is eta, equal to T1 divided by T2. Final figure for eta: 1.03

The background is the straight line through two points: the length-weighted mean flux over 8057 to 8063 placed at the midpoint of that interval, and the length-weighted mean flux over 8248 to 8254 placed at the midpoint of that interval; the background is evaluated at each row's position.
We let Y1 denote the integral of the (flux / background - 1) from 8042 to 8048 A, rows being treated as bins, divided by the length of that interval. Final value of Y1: 0.24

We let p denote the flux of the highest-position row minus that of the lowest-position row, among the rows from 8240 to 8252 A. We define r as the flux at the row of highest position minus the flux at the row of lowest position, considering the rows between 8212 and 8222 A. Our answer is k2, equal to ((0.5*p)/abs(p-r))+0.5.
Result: 0.74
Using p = 21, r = -22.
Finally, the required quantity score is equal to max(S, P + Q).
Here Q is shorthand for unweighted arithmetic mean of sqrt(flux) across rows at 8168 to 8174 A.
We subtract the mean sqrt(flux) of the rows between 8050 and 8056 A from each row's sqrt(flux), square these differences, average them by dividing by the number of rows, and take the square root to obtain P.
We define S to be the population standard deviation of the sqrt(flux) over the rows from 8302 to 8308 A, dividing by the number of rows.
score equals 13.4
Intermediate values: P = 0.23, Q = 13.2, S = 0.15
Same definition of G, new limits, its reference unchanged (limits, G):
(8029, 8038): 8037.0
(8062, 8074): 8073.0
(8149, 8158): 8149.5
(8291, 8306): 8302.5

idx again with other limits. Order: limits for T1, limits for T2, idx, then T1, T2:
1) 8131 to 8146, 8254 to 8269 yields 198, 197.8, 192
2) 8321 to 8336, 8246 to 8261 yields 191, 183.6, 191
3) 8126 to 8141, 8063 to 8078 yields 199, 199.1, 166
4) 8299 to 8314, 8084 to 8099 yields 214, 214.3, 181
